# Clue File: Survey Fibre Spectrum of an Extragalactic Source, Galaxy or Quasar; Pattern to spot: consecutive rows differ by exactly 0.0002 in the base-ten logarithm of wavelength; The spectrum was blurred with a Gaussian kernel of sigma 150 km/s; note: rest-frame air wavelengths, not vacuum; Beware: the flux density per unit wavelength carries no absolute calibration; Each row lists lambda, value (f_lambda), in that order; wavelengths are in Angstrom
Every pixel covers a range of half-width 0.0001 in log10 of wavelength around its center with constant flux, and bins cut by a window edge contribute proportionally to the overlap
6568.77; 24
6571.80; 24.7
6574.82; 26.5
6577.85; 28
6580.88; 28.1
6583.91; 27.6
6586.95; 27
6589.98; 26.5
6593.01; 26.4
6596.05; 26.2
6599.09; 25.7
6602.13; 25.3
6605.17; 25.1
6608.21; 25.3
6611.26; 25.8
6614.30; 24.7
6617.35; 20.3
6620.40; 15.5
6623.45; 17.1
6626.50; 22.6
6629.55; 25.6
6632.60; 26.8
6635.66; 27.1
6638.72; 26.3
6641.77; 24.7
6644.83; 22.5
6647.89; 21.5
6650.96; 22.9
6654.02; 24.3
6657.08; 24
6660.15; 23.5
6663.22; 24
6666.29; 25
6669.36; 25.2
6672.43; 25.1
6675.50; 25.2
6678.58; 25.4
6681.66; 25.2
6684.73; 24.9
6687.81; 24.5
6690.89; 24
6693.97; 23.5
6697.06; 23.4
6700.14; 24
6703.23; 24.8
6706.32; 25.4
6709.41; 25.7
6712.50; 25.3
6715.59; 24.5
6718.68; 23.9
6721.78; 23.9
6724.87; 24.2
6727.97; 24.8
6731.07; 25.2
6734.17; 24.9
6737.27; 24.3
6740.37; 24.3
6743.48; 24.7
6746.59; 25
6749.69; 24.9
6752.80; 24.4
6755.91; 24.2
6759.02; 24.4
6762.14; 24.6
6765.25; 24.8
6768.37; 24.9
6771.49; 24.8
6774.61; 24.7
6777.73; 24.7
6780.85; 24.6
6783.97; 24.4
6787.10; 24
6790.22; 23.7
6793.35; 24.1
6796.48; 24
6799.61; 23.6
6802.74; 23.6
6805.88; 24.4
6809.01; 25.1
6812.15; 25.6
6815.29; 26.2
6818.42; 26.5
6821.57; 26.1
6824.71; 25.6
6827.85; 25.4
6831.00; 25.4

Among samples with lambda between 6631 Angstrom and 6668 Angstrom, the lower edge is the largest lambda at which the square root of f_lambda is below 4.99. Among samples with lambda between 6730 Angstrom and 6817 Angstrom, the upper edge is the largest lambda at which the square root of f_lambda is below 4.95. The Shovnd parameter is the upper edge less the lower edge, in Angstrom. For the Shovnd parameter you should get 142.7 Angstrom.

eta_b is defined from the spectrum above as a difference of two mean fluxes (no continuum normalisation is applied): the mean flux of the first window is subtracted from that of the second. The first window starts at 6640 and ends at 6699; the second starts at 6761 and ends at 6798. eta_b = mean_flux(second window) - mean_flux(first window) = 0.3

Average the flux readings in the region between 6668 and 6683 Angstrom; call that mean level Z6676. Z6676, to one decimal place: 25.2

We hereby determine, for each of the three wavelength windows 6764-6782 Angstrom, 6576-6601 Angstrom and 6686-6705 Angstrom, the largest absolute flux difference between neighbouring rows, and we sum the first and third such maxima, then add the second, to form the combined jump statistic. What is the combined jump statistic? 1.50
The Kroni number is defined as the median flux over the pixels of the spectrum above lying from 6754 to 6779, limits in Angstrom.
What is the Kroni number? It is 24.7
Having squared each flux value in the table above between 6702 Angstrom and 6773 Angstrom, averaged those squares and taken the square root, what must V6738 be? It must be 24.70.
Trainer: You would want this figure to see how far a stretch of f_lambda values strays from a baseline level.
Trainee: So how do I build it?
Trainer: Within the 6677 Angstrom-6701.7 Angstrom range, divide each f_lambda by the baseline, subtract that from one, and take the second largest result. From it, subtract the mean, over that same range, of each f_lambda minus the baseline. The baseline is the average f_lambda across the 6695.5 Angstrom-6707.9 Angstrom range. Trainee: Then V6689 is 0.1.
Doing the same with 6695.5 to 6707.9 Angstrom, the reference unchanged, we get 0.0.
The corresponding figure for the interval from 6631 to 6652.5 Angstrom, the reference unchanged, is -0.1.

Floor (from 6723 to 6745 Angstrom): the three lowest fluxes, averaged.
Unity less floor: -23.3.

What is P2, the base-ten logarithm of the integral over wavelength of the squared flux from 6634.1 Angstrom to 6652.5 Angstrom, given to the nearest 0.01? 4.03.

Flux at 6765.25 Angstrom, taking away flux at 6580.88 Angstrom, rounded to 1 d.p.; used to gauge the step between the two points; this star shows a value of -3.3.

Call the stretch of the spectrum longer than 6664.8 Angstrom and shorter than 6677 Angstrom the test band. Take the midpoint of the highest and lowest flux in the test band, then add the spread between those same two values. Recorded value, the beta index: 25.3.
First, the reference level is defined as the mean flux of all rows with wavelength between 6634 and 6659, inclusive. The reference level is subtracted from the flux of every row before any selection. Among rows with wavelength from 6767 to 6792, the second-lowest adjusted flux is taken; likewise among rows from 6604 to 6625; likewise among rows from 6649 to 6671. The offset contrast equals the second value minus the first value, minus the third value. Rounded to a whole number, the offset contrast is -6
